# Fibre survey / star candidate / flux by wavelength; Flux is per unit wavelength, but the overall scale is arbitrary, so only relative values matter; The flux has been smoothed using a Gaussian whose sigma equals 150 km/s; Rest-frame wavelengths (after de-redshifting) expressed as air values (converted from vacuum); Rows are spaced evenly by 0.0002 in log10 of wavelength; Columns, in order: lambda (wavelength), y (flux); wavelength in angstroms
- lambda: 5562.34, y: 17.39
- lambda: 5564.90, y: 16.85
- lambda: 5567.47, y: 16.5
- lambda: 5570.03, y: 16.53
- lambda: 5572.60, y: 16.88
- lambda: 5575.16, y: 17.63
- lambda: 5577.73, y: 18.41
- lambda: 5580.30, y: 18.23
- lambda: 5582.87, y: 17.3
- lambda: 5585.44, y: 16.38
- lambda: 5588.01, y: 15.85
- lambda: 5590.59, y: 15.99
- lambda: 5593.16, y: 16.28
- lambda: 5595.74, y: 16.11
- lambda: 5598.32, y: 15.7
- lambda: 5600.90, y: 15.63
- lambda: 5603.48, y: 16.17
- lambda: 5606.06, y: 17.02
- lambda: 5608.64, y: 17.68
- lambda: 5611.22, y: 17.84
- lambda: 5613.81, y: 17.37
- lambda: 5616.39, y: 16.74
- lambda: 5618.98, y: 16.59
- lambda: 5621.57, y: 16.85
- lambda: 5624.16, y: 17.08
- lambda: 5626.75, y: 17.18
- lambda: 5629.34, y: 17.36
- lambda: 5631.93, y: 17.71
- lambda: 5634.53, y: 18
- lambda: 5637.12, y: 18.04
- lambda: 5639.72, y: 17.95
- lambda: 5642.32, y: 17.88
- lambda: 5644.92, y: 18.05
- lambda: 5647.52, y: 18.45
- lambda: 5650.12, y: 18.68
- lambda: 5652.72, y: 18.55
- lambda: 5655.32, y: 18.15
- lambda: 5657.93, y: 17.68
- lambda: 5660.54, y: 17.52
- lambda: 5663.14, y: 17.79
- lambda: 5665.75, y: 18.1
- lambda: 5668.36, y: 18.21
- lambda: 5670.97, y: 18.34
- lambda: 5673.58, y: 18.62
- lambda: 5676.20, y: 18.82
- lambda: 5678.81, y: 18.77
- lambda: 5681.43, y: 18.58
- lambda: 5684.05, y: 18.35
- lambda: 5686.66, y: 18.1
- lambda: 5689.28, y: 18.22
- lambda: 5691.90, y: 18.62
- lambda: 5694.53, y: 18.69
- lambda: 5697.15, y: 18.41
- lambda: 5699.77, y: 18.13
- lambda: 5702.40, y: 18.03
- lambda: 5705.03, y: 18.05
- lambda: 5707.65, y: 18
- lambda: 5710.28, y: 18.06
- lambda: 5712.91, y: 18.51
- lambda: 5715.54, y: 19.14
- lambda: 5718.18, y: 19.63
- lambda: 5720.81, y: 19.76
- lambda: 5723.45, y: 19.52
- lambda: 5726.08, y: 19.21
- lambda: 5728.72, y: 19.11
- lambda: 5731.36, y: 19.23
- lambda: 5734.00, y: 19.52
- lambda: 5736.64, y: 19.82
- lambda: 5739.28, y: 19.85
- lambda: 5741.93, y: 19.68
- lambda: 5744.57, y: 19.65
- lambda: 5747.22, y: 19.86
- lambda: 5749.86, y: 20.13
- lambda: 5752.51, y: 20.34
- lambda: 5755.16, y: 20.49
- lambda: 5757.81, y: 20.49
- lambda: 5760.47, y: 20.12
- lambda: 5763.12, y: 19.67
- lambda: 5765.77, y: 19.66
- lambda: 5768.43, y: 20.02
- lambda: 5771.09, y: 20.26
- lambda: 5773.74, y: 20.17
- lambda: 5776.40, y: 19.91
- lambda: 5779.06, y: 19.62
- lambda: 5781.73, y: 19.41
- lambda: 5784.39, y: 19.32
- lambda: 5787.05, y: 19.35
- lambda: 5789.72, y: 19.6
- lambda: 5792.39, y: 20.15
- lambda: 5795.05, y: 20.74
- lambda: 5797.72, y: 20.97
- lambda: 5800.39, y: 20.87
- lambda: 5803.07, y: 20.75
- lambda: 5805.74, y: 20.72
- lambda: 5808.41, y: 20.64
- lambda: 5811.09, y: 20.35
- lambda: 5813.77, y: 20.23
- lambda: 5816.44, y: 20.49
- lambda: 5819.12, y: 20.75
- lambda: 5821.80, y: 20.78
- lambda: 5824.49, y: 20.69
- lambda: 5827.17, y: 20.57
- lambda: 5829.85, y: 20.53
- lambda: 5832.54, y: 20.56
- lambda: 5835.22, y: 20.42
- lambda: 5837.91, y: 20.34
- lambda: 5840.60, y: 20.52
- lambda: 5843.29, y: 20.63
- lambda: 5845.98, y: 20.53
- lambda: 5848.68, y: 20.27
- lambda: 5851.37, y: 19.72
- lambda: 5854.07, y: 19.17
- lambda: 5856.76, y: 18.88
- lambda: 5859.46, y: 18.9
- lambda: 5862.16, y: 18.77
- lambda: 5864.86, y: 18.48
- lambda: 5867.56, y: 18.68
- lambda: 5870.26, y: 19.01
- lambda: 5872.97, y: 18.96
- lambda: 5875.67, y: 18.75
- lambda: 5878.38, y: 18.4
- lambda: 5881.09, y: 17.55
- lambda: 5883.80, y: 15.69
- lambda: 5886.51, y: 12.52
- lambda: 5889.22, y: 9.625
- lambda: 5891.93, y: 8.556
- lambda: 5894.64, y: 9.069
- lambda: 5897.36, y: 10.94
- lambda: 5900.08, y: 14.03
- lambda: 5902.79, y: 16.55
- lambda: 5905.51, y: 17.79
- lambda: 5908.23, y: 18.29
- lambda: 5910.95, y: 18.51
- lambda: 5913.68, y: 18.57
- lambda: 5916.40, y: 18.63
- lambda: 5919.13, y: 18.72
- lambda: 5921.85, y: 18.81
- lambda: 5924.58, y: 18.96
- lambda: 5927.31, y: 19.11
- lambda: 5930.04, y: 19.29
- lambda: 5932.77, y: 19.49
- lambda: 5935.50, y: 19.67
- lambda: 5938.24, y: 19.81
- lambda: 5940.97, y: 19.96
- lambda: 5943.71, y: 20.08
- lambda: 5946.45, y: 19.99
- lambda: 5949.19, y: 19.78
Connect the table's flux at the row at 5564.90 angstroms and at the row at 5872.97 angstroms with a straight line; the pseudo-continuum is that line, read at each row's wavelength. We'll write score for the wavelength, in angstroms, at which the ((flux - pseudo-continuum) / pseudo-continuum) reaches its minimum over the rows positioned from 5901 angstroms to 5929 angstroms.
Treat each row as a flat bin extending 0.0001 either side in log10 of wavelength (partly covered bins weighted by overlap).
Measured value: 5902.79 angstroms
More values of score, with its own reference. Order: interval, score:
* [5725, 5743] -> 5728.72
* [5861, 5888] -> 5886.51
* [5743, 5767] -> 5765.77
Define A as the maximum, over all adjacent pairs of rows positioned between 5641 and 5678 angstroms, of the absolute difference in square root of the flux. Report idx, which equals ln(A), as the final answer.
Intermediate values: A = 0.056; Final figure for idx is -2.9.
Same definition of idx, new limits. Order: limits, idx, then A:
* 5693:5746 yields -2.6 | 0.073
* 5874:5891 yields -0.8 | 0.436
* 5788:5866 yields -2.7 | 0.065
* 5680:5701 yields -3.1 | 0.047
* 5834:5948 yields -0.8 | 0.438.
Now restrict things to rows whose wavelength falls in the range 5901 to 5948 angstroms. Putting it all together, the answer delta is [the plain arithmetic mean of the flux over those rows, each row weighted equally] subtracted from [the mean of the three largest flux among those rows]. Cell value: 1.1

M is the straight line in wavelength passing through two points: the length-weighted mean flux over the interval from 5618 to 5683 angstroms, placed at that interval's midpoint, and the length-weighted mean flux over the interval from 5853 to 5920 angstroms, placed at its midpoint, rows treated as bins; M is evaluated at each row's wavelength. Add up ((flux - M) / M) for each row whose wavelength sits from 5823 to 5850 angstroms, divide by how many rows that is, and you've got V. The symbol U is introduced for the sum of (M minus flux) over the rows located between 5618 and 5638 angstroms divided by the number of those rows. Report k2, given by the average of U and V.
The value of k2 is 0.5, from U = 0.8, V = 0.22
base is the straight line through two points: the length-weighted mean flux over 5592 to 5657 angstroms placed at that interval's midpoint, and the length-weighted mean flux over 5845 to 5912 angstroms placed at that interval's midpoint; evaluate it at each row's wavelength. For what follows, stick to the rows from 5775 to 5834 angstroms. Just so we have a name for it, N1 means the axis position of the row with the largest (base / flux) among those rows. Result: 5784.39 angstroms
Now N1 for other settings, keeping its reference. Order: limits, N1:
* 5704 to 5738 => 5707.65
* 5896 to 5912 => 5897.36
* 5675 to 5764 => 5707.65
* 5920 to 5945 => 5921.85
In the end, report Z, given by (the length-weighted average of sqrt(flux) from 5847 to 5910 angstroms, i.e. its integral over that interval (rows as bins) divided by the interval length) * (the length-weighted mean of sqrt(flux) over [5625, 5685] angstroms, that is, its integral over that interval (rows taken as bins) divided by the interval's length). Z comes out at 17.2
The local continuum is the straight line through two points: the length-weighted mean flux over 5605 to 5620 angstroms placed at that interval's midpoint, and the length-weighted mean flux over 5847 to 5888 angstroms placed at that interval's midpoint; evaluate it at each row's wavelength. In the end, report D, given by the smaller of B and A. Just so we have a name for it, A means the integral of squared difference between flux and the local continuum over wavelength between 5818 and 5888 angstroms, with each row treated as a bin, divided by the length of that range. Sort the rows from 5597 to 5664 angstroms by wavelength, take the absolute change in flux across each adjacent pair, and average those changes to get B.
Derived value 0.29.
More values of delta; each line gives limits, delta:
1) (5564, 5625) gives 1.3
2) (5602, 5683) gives 1.0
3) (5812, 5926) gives 2.7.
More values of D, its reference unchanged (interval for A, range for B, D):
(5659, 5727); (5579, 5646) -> 0.35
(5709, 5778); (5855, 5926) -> 0.87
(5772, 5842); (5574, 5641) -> 0.38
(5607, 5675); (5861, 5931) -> 0.46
